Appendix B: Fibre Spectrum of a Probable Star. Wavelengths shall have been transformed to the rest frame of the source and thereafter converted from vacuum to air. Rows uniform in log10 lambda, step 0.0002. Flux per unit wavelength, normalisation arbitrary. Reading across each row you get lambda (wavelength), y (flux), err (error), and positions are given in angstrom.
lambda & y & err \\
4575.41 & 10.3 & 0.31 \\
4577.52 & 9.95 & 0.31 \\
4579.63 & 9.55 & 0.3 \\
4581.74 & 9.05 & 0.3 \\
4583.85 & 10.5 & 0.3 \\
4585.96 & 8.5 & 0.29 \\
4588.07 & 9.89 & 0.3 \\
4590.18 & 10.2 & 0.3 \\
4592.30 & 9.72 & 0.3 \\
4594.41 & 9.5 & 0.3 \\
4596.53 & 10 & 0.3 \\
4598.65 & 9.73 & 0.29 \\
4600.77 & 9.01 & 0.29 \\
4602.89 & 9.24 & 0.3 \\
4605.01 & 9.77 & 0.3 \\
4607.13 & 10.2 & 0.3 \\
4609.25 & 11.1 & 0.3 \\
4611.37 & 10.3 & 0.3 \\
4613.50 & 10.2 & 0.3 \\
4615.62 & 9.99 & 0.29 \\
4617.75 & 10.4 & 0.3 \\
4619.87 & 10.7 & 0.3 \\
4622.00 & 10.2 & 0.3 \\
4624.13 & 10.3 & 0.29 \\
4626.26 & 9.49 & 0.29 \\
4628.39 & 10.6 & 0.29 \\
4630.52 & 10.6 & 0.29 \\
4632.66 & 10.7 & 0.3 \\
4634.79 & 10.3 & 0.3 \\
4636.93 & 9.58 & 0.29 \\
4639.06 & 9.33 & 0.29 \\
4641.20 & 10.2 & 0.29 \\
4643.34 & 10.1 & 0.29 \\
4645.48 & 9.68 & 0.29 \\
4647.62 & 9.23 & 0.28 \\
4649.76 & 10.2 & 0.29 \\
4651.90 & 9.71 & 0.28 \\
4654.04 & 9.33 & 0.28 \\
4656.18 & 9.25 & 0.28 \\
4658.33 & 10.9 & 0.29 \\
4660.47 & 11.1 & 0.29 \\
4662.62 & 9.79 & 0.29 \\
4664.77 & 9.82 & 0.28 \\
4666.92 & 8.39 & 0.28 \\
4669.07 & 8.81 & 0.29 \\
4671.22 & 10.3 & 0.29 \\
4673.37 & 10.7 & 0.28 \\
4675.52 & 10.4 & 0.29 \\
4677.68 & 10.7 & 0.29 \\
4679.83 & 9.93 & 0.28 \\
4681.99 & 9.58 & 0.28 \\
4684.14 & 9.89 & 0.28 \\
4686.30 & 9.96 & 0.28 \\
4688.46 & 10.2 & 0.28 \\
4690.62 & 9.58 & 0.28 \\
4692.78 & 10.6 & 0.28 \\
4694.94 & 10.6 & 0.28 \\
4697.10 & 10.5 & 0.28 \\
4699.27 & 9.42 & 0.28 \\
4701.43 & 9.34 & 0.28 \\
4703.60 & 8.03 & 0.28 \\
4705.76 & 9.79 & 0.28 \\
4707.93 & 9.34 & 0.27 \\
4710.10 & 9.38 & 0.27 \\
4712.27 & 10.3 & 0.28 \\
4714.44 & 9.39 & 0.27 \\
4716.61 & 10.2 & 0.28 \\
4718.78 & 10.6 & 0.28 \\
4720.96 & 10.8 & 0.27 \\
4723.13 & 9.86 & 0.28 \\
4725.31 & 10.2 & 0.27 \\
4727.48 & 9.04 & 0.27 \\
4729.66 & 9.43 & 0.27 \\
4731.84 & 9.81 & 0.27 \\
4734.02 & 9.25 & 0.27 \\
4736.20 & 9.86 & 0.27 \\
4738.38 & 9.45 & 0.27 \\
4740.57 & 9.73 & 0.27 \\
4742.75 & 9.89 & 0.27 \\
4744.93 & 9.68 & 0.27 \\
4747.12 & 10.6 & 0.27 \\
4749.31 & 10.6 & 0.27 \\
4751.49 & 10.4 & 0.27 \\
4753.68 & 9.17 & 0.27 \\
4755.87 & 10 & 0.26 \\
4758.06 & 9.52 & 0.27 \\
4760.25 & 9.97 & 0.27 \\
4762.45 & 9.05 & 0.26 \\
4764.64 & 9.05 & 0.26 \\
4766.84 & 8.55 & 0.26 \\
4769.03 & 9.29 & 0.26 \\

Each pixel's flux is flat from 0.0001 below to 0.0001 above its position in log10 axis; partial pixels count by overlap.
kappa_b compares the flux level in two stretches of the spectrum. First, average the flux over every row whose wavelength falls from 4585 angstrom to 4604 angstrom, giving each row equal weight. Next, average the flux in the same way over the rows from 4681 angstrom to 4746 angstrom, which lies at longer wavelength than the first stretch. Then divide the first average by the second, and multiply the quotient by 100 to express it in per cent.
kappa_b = 97.4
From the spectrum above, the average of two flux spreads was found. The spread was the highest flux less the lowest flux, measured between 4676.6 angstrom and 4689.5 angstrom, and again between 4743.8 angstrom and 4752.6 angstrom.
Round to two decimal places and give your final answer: 1.02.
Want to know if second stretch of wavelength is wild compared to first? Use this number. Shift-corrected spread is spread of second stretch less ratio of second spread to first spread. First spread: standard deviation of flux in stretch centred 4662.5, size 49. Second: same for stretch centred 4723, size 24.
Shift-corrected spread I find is -0.30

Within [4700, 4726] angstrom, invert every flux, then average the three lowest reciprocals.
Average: 0.0947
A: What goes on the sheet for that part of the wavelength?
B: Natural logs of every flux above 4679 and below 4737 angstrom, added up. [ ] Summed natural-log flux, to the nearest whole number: 62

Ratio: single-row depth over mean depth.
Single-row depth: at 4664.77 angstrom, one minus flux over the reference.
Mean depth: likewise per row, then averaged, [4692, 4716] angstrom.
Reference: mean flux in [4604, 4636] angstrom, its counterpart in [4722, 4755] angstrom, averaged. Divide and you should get 1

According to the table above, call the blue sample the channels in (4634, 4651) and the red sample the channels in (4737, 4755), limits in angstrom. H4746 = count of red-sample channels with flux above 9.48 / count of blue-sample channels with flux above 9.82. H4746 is 1.50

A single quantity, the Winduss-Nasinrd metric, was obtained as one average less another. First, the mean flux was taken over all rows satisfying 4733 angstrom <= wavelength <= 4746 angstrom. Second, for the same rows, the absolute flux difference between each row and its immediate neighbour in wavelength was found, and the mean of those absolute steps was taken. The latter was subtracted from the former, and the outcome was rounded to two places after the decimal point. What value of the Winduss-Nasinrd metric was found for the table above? 9.31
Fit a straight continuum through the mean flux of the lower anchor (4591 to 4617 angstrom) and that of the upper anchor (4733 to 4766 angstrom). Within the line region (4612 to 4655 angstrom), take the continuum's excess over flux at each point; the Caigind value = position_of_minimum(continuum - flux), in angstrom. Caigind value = 4632.66 angstrom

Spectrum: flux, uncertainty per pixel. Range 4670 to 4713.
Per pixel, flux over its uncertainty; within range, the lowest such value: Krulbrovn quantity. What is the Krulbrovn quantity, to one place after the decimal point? 28.7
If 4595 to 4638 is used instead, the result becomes 30.8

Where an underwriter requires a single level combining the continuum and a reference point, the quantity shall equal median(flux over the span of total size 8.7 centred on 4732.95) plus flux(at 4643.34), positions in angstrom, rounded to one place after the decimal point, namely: 19.7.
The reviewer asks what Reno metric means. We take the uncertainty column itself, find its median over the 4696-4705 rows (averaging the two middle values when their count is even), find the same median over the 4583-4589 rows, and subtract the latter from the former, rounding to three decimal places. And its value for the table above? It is -0.020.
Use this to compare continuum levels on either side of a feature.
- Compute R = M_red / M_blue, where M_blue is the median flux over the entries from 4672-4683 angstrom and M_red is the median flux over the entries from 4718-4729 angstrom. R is 0.98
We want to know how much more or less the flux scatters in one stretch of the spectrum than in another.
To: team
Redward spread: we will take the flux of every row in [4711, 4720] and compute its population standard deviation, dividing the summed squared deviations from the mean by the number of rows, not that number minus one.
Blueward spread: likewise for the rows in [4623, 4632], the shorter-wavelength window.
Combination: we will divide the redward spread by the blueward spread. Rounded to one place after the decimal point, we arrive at 1.0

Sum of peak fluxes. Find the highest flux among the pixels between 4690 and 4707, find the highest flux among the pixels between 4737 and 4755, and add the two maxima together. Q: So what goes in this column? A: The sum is 21.2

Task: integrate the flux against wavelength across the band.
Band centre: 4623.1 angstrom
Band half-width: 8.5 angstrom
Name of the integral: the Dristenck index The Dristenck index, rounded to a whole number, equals 175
